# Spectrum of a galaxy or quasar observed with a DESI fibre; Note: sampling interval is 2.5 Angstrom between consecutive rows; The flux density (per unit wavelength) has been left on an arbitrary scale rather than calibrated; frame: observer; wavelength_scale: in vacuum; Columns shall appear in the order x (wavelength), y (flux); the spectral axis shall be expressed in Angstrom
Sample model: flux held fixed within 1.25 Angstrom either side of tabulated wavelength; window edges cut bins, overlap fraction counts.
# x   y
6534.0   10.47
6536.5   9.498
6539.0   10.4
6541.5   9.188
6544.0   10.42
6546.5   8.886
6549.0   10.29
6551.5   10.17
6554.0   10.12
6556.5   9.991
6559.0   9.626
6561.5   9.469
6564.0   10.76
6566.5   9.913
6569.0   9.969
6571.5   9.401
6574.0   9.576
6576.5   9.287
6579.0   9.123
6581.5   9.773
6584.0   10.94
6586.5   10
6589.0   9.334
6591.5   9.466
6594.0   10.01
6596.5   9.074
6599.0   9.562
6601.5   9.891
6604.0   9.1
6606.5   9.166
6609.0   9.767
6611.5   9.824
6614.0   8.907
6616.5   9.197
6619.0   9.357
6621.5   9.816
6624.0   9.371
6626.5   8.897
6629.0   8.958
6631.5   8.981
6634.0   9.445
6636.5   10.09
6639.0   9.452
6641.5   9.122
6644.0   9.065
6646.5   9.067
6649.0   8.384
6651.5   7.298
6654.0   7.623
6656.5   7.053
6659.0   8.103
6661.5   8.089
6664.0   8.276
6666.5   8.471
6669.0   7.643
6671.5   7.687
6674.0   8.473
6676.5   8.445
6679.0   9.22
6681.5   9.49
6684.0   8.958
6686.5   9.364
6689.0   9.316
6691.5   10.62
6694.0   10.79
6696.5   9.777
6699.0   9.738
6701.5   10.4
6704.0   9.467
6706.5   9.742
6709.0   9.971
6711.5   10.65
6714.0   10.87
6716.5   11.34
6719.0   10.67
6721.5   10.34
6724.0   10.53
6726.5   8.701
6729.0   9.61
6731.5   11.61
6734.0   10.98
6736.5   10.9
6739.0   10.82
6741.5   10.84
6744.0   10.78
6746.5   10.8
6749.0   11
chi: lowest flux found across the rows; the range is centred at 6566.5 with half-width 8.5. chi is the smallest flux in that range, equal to 9.401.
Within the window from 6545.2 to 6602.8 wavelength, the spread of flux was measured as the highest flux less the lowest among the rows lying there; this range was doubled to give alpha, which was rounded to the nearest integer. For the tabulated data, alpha 4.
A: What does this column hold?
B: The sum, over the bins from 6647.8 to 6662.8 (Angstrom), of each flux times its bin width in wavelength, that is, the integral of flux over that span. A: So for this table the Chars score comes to 116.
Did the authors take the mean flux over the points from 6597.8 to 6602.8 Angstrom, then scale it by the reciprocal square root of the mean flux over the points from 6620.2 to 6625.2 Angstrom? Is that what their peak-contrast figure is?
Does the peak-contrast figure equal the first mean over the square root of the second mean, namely 3.14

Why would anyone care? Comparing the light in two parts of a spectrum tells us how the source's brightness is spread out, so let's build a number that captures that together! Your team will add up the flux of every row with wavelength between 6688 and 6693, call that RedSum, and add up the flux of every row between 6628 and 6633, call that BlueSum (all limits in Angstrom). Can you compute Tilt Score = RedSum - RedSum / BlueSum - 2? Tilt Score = 17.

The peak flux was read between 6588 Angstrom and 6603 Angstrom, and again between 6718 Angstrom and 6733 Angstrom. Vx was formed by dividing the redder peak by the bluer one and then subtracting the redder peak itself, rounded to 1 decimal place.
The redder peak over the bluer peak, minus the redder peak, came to -10.5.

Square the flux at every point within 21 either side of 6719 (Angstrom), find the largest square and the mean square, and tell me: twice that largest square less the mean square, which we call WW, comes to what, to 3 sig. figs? 161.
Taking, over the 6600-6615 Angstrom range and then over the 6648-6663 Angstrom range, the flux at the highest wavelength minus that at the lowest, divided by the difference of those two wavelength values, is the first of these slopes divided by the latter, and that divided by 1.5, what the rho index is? 2.22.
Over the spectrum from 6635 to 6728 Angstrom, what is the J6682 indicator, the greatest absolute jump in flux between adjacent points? 1.8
